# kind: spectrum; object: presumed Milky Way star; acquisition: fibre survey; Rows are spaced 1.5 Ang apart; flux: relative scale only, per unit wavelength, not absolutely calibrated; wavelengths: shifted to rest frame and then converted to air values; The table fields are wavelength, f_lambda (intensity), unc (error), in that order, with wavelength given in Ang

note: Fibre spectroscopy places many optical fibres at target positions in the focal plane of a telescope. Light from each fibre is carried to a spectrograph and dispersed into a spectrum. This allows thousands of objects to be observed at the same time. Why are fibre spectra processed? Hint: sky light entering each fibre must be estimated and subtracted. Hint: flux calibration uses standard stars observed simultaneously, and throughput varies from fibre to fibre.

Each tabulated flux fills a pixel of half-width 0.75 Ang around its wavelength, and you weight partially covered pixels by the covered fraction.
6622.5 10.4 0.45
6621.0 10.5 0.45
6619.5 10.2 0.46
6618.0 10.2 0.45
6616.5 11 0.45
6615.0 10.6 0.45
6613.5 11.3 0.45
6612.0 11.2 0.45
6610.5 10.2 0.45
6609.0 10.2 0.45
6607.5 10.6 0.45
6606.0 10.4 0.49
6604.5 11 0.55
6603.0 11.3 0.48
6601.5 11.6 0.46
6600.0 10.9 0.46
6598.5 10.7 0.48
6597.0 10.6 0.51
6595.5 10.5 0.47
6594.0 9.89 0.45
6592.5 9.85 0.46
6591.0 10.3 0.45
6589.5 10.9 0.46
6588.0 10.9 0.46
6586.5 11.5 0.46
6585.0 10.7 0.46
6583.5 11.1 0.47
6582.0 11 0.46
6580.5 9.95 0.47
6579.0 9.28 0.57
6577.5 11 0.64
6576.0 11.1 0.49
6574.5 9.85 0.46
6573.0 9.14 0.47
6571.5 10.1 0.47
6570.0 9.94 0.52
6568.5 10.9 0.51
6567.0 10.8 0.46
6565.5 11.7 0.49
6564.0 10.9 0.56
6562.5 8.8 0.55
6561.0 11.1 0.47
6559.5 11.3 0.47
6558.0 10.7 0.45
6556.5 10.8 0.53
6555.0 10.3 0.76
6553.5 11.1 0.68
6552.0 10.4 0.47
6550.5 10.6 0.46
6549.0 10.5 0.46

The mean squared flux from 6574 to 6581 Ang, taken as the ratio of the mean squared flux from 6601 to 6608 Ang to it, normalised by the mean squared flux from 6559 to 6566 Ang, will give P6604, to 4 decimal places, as 0.0098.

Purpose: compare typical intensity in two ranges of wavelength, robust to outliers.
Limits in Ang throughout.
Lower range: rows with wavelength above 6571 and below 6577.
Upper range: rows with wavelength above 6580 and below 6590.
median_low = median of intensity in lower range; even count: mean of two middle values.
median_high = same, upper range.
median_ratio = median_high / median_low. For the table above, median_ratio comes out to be 1.09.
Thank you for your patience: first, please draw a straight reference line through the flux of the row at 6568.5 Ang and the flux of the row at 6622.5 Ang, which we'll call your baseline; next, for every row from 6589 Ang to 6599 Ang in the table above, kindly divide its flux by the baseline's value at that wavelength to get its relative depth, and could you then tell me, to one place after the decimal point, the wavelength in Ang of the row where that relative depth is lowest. 6592.5 Ang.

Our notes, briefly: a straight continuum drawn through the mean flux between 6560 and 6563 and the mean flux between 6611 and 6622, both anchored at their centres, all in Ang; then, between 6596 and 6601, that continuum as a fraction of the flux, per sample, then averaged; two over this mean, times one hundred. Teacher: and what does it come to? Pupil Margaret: 205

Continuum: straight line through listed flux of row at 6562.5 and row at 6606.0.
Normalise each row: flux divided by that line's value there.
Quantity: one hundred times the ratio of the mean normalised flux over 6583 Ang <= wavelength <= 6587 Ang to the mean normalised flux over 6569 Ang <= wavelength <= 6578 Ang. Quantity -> 104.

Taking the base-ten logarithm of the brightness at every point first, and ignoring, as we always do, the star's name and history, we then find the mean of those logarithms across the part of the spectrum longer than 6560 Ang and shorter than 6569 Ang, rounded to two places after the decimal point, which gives 1.03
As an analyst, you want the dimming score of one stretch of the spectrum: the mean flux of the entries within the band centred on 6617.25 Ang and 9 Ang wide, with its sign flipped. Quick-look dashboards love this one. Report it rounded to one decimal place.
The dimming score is -10.6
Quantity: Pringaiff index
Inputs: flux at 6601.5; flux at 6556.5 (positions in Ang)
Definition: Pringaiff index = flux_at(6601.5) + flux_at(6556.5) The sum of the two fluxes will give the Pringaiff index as 22.4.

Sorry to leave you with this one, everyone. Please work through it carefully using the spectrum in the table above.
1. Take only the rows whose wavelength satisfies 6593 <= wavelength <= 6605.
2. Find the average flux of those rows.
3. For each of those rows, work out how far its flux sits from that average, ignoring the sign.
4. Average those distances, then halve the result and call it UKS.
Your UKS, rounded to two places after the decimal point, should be 0.19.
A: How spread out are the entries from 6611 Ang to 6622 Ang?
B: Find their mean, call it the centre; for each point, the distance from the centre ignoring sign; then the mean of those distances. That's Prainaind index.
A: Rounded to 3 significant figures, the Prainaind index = 0.388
